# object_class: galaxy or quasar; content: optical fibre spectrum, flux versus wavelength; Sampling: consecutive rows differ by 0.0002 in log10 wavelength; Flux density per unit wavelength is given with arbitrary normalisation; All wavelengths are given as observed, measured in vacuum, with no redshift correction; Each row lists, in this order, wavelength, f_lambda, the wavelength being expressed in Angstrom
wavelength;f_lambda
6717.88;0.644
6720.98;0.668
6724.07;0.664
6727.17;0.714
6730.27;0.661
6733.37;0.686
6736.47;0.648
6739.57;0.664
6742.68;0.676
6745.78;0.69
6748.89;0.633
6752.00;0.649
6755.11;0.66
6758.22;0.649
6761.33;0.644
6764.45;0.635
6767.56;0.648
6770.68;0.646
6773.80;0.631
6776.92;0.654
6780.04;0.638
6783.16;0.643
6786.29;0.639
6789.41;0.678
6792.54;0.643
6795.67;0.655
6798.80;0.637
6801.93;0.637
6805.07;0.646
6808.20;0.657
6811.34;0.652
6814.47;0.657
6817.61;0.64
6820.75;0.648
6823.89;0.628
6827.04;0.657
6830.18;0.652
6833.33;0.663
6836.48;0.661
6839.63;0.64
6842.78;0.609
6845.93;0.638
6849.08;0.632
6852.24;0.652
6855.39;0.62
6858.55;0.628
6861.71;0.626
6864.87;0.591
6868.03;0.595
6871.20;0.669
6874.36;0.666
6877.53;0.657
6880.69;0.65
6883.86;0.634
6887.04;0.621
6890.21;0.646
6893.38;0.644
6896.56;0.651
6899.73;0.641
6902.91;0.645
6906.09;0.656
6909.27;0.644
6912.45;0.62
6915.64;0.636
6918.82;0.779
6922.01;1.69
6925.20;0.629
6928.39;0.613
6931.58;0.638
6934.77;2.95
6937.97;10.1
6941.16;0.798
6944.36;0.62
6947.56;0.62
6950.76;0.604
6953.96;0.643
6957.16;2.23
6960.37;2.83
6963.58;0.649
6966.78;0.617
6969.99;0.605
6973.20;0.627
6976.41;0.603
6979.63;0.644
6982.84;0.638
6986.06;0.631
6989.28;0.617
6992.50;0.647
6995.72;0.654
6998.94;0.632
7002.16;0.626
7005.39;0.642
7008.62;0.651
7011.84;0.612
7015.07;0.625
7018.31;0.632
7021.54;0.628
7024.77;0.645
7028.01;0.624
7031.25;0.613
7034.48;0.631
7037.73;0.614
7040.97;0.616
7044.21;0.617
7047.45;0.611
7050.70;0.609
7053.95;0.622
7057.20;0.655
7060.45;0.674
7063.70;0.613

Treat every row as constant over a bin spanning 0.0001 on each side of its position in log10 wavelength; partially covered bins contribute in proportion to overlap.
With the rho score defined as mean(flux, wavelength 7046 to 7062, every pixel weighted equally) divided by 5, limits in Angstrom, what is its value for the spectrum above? 0.127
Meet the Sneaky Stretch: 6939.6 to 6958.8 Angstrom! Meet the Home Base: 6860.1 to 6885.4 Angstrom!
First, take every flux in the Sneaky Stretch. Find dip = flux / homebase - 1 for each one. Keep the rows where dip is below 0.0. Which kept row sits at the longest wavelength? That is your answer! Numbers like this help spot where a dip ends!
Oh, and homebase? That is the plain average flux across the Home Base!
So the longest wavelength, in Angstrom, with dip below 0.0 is 6950.76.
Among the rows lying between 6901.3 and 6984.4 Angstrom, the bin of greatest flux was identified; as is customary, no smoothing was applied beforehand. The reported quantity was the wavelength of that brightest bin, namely 6937.97 Angstrom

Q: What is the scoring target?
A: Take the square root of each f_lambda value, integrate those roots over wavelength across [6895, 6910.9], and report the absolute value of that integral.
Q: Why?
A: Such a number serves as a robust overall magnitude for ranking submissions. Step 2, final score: 12.8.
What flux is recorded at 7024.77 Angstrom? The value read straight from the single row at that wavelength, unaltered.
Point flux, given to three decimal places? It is 0.645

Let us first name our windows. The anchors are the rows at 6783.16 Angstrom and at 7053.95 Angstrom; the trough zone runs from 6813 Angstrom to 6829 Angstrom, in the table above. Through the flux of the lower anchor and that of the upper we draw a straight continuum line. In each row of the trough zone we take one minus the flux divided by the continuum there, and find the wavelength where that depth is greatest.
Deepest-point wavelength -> 6823.89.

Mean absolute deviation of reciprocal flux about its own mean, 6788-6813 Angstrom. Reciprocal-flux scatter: 0.023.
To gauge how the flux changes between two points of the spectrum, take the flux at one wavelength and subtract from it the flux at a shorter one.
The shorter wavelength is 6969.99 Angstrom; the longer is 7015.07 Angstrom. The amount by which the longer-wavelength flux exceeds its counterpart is 0.020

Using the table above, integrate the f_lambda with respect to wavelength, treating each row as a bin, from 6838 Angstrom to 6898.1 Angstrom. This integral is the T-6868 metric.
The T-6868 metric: 38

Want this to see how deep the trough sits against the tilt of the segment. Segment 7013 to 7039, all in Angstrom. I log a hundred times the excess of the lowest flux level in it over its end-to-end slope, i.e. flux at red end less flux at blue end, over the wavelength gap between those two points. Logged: 61.3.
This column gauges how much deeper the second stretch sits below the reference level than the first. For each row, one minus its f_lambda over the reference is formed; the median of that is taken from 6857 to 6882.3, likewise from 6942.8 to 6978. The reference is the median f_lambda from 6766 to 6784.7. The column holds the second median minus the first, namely 0.029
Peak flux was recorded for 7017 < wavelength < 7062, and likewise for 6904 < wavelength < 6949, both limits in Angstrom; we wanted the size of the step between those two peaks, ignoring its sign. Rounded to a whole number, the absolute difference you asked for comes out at 9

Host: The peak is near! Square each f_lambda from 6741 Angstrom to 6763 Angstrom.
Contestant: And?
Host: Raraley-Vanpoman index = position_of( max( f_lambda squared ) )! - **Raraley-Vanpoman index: 6745.78 Angstrom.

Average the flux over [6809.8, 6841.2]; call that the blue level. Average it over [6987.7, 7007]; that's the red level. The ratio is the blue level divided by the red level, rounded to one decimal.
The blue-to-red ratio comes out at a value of 1.0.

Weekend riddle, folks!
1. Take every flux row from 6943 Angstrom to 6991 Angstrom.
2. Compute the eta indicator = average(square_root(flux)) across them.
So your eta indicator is 0.90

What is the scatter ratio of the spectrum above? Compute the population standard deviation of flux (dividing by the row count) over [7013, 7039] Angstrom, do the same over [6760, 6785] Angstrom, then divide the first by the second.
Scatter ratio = 1.39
